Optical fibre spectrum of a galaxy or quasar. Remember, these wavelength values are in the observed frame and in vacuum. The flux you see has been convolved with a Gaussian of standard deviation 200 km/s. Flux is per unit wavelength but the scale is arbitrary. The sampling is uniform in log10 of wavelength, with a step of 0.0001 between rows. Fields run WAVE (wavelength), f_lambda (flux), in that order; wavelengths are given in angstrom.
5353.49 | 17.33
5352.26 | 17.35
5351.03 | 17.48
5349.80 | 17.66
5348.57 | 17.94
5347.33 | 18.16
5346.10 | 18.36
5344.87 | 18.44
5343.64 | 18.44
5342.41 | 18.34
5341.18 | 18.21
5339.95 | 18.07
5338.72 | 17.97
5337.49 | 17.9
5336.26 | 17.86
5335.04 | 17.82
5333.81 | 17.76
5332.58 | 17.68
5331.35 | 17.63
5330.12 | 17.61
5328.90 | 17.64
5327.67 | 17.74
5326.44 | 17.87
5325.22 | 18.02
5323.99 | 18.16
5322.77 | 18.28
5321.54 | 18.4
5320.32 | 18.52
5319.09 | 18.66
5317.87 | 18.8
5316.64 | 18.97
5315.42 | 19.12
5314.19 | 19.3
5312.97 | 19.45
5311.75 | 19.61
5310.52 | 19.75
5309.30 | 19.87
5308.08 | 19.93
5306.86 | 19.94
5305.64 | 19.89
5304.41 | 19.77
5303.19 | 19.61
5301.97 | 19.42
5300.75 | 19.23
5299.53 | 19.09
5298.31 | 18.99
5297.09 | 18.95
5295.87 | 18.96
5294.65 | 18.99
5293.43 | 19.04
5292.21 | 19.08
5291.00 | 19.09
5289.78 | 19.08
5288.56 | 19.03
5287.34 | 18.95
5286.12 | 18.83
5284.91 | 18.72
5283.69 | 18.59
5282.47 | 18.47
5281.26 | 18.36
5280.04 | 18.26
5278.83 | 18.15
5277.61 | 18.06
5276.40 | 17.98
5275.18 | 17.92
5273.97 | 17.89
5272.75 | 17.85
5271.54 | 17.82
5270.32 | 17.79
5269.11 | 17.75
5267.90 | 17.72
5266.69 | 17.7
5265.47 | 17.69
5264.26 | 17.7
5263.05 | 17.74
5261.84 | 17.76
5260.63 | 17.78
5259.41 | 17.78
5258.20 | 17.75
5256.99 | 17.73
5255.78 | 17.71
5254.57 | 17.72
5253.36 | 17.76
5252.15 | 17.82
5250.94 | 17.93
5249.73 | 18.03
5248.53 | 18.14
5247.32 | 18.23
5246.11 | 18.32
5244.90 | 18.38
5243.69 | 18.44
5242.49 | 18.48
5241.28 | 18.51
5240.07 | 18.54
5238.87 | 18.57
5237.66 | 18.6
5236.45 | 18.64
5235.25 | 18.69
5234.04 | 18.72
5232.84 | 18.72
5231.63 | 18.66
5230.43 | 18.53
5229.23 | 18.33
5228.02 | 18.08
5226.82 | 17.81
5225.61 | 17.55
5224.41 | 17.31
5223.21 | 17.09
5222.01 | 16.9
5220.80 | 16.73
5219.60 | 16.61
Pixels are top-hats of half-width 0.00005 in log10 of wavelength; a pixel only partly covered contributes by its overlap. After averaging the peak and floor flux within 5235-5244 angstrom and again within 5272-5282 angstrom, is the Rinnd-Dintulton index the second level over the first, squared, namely 0.95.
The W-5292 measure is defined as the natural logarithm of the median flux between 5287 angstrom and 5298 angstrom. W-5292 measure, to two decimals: 2.95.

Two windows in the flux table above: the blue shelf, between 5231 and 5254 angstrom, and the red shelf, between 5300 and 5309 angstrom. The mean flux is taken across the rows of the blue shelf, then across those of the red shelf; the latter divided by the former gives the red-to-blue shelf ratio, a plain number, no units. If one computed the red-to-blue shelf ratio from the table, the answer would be 1.07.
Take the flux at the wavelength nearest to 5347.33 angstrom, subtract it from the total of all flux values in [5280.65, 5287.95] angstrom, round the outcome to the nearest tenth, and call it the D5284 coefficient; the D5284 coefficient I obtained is 93.8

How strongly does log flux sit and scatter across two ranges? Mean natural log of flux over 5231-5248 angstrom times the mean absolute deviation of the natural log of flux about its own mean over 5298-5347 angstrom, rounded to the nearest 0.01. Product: 0.11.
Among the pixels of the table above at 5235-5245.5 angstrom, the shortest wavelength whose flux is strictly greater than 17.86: 5235.25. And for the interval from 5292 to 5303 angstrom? 5292.21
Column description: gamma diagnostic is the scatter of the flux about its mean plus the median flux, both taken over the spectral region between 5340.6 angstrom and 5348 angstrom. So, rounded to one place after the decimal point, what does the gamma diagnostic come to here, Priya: 18.5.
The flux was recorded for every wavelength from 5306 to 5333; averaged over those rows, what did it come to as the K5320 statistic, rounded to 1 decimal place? 18.7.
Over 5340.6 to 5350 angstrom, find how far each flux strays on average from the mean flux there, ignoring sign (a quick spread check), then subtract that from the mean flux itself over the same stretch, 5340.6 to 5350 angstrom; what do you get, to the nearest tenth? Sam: 18.0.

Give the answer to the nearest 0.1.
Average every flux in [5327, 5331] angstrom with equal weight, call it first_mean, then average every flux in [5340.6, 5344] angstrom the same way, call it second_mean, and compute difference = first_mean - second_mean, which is -0.7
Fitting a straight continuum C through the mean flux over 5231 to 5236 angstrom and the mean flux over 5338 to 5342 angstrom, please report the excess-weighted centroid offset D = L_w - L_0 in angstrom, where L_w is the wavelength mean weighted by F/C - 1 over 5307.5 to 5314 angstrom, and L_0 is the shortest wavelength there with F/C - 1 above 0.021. 2.3 angstrom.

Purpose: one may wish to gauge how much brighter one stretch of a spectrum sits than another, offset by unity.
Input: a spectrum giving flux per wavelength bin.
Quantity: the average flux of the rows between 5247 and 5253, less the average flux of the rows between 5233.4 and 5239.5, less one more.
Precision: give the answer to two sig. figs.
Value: -1.6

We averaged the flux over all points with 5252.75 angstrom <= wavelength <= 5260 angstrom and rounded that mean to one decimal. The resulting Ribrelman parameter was 17.7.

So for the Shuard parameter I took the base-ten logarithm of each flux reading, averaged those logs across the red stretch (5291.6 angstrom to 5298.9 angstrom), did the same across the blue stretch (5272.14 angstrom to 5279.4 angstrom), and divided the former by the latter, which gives 1.02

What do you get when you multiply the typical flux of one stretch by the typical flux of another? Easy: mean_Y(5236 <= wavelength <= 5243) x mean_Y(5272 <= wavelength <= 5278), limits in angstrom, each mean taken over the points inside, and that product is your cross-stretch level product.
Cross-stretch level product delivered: 333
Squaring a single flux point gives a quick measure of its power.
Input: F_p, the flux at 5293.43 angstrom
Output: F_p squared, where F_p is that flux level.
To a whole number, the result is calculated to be 363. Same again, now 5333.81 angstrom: 315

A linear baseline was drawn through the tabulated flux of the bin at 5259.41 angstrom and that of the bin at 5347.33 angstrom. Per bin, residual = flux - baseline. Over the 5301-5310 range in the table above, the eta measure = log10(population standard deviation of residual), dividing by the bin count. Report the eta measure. -0.77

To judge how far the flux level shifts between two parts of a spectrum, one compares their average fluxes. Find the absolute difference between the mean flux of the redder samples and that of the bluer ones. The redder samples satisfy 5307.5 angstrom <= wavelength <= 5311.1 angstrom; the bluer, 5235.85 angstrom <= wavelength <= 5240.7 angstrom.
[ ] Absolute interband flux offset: 1.3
